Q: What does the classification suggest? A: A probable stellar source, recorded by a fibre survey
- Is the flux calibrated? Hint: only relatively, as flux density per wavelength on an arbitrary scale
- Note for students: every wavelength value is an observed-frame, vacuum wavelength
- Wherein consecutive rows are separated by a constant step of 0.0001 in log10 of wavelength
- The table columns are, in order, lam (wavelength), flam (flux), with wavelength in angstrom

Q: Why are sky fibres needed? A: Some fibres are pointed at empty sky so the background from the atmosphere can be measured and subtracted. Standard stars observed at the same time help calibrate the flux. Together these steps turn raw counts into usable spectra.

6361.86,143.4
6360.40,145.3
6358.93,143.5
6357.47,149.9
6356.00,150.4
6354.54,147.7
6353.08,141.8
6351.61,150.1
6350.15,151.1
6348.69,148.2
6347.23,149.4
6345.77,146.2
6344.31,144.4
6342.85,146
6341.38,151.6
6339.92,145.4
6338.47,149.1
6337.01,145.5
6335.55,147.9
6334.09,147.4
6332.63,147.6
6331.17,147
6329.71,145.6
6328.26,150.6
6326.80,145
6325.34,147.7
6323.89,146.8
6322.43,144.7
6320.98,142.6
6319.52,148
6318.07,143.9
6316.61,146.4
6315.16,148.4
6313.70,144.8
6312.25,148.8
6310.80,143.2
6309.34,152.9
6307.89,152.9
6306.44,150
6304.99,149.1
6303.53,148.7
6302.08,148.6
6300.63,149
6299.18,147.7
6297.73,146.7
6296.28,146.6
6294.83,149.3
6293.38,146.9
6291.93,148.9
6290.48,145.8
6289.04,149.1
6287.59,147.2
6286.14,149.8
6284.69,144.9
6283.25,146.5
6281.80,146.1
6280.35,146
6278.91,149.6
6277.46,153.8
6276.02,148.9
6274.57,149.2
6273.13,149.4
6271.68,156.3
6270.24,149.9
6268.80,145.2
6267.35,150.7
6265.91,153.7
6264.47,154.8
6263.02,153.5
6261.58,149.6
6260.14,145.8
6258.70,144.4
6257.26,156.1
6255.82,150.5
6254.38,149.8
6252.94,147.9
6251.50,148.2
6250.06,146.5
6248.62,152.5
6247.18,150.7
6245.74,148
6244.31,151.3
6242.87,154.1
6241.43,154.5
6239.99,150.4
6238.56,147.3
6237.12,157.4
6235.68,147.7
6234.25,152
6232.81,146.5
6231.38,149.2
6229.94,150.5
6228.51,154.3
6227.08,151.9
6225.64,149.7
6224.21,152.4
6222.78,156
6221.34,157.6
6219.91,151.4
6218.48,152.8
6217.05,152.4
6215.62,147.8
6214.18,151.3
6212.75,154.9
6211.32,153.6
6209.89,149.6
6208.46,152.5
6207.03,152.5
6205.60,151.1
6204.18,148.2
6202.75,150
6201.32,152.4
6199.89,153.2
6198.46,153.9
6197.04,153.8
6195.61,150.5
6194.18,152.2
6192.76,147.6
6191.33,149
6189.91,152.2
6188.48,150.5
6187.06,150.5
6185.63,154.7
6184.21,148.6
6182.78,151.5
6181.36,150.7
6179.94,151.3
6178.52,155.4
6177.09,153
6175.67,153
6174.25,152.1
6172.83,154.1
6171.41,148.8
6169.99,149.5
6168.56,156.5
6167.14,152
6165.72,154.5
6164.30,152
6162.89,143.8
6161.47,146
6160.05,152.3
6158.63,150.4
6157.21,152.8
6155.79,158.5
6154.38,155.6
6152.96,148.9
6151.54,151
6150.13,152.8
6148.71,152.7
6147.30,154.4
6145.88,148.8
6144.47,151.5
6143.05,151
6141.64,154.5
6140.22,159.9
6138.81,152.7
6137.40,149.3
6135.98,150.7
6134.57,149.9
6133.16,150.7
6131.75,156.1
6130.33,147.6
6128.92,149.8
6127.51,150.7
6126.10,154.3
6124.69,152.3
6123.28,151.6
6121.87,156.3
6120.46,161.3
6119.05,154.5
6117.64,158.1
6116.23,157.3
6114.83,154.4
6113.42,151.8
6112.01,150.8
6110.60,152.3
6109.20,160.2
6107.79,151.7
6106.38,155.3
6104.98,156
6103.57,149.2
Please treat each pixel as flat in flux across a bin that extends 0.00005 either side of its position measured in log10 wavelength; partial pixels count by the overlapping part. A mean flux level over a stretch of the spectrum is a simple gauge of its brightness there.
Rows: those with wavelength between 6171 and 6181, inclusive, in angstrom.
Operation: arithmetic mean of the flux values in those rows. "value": 153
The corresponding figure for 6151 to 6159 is 153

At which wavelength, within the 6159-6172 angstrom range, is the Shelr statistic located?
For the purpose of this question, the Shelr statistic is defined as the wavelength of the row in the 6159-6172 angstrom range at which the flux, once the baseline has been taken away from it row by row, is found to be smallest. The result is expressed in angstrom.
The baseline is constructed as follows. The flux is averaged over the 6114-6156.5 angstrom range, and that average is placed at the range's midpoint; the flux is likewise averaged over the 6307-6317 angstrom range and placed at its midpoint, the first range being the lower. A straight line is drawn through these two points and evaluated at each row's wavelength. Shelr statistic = 6162.89 angstrom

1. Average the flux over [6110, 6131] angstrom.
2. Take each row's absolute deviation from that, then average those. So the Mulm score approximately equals 2.9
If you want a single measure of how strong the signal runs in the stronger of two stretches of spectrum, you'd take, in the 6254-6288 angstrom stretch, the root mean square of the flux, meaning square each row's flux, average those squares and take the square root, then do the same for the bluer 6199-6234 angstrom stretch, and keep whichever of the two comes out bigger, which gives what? 152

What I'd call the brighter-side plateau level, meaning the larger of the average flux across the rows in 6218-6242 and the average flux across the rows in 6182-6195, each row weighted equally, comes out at 152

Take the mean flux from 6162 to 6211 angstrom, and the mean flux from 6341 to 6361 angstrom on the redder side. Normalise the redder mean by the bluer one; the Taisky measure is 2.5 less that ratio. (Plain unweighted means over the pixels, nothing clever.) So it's 1.53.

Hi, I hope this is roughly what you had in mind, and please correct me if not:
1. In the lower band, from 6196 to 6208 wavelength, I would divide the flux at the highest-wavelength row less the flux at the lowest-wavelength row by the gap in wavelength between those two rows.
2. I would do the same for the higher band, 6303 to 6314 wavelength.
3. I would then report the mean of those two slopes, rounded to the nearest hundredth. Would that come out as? -0.26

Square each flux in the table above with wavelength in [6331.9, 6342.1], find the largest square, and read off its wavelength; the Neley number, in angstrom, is 6341.38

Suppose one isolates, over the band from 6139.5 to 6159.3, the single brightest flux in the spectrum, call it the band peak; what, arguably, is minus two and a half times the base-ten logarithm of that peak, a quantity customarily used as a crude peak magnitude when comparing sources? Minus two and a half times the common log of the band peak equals -5.51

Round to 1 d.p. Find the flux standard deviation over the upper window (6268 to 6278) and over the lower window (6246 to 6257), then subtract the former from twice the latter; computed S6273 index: 0.4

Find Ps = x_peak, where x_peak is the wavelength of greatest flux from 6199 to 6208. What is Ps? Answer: 6199.89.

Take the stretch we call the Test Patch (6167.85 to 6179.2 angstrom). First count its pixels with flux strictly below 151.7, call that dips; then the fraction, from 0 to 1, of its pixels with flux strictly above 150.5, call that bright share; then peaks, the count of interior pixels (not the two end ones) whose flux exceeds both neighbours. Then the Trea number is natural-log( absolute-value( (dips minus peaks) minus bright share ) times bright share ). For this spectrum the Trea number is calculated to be -1.67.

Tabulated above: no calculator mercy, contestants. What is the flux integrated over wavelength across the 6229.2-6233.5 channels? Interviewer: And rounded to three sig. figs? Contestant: 640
